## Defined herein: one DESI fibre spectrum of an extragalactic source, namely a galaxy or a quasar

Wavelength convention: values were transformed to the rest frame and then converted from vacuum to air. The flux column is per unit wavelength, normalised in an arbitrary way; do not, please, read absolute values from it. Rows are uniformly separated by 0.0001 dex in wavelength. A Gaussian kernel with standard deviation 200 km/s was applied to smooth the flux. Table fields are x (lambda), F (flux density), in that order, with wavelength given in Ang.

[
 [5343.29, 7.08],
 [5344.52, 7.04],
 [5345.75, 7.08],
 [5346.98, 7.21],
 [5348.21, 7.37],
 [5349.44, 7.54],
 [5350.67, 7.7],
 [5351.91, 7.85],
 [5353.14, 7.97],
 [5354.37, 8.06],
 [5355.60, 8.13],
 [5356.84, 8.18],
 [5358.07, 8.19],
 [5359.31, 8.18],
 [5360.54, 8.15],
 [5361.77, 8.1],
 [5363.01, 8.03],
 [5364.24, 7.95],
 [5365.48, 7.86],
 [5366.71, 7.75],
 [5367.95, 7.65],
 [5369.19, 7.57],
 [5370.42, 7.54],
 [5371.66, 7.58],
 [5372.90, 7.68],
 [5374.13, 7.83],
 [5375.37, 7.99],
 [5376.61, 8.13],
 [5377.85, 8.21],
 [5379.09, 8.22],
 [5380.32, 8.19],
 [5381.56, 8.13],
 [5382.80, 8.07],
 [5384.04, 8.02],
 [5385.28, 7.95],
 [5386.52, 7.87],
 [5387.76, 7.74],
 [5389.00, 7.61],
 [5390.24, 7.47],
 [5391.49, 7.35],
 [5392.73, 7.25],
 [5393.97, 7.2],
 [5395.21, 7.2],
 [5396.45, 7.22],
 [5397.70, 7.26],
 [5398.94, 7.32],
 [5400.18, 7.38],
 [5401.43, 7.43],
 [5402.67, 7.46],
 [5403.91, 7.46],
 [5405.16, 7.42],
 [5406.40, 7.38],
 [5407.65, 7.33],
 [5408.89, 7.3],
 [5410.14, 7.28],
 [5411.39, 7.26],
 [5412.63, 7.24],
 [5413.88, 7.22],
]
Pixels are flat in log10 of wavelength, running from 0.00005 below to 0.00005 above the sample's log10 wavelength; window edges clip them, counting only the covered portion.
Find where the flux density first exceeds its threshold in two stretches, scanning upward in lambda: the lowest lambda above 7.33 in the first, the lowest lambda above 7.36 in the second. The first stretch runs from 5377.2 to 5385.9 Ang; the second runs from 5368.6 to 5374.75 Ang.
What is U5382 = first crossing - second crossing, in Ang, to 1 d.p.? 8.7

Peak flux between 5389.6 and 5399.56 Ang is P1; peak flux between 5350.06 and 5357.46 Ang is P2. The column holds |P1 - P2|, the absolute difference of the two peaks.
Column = 0.7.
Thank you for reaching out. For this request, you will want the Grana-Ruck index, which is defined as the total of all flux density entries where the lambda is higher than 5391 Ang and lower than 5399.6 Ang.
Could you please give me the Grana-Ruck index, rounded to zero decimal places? 51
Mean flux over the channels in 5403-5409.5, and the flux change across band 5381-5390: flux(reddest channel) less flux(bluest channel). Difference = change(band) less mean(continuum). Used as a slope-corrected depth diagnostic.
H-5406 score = -7.9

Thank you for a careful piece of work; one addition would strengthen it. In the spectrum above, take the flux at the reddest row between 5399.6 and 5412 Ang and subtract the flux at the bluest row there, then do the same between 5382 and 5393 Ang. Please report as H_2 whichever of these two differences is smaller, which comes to -0.8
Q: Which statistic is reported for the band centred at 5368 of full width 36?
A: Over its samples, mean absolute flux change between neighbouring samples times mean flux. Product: 0.594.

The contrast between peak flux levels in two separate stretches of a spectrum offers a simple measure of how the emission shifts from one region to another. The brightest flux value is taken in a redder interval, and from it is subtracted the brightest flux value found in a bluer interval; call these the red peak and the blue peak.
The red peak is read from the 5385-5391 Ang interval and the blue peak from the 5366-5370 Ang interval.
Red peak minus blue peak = 0.2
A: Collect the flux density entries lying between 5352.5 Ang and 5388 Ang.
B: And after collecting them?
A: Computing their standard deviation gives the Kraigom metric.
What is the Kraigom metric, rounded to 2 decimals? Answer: 0.21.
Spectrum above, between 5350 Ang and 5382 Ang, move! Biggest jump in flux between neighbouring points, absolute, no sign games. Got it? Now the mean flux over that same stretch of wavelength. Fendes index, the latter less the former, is 7.8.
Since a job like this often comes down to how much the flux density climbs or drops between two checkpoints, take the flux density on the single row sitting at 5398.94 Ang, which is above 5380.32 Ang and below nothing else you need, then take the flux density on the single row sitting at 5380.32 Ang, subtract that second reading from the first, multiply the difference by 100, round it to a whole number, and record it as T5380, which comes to -87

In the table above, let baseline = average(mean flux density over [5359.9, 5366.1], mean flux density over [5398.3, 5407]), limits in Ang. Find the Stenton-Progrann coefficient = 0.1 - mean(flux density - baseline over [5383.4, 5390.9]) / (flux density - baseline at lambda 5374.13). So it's -0.4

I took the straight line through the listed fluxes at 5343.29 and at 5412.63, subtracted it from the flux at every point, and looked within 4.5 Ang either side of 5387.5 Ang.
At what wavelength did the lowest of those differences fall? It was 5391.49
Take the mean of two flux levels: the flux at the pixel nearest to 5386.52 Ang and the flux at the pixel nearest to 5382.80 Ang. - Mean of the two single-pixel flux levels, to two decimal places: 7.97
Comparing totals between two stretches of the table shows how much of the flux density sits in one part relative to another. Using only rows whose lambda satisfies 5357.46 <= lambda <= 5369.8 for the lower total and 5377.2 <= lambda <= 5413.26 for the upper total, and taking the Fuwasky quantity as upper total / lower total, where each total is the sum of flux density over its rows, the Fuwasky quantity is 2.76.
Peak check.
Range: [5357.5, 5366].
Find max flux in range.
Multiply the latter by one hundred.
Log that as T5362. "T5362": 819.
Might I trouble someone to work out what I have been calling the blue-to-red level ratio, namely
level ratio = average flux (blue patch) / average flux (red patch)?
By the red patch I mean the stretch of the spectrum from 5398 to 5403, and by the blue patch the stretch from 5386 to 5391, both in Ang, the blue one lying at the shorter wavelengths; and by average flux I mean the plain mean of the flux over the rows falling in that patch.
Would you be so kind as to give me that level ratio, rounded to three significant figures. 1.04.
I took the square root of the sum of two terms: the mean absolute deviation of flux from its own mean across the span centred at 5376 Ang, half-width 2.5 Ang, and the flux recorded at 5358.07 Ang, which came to 2.88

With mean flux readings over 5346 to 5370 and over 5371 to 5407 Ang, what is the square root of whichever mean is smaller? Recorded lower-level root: 2.767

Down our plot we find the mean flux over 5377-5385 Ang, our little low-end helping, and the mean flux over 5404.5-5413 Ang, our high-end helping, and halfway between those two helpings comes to 7.73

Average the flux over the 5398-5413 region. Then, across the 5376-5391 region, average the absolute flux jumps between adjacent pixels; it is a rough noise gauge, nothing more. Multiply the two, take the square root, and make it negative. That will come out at -0.75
